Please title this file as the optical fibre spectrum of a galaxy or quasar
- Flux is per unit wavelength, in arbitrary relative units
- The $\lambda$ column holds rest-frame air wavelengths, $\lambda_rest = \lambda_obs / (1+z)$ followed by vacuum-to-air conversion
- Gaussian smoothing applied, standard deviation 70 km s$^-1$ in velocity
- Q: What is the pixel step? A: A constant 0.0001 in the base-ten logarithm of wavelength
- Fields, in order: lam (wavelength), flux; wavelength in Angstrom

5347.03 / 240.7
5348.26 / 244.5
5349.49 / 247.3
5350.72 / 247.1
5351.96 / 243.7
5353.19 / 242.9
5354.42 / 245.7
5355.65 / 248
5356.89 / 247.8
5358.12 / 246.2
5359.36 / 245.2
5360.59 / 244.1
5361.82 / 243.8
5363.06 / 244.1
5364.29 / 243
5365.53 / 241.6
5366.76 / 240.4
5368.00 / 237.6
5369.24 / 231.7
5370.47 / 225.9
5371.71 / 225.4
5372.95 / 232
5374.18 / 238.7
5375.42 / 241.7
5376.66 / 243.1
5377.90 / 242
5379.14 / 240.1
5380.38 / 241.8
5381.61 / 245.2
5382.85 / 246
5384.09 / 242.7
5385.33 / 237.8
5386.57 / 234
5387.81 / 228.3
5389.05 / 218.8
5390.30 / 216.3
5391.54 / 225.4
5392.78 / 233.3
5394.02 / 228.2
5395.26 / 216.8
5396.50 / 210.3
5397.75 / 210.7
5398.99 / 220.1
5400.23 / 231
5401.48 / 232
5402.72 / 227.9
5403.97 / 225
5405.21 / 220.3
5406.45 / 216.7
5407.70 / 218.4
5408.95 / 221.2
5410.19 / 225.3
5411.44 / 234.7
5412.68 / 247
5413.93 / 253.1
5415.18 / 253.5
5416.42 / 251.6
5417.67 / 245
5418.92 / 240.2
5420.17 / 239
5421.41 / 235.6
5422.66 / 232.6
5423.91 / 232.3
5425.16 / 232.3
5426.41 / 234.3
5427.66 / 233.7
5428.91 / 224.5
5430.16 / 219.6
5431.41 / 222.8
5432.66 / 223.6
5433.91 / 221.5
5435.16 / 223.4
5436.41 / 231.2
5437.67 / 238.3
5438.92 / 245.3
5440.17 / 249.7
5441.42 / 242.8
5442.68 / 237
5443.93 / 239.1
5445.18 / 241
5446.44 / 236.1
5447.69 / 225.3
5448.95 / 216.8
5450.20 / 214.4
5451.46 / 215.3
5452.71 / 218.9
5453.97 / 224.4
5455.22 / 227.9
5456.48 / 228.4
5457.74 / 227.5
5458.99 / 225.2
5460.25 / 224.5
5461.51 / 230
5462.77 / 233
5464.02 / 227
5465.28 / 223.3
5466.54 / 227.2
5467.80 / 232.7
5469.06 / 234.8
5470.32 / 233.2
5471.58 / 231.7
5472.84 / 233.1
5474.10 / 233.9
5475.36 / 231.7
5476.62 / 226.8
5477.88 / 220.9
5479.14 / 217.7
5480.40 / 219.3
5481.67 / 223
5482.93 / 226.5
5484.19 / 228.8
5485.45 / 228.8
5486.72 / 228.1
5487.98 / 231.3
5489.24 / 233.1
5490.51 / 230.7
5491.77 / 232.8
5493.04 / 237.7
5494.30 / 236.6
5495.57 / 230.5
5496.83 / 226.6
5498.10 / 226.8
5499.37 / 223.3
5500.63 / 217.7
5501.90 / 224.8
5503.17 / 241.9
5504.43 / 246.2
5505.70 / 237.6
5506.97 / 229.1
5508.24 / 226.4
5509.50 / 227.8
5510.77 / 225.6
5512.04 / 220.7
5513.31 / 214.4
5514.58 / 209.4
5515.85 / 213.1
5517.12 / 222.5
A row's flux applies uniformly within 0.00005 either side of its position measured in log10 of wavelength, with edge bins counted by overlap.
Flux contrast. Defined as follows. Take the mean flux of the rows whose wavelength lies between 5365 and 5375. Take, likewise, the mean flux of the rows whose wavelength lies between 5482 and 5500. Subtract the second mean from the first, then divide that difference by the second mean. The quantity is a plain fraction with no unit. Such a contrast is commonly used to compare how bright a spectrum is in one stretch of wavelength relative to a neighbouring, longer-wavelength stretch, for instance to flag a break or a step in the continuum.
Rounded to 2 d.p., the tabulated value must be 0.02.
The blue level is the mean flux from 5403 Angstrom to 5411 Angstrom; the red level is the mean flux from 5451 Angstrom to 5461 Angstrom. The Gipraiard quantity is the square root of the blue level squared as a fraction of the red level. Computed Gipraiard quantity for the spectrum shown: 14.8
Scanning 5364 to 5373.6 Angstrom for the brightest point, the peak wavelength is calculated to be 5364.29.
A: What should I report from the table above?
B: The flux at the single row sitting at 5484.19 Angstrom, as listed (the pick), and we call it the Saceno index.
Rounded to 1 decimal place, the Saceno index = 228.8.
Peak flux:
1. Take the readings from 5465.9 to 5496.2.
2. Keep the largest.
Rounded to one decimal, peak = 237.7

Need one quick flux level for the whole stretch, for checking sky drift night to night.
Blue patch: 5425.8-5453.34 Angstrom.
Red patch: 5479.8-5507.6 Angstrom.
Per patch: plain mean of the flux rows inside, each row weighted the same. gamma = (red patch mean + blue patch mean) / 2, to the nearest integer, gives 230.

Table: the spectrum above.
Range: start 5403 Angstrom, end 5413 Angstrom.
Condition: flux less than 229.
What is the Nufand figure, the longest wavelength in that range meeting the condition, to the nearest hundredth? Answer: 5410.19 Angstrom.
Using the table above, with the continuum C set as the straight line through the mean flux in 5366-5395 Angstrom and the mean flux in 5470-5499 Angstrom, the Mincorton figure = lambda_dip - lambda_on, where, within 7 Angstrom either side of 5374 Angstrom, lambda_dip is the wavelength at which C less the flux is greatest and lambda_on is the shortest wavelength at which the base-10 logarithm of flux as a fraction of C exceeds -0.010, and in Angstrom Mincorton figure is 3.7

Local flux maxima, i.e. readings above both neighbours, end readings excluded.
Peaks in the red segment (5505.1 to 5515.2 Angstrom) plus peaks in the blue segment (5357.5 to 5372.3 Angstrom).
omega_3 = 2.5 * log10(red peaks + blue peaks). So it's 0.75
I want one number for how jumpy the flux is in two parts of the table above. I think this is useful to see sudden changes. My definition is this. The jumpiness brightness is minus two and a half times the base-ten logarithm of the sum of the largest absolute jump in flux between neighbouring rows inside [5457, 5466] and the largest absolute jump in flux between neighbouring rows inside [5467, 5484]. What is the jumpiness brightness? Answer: -2.69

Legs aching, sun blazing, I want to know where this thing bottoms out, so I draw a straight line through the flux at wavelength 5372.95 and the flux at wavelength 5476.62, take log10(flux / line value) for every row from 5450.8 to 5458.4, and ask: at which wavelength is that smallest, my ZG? 5451.46 Angstrom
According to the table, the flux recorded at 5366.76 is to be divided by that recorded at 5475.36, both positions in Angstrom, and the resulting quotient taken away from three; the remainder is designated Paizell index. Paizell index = 1.96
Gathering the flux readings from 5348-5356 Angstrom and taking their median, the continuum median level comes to 246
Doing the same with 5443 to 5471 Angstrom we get 227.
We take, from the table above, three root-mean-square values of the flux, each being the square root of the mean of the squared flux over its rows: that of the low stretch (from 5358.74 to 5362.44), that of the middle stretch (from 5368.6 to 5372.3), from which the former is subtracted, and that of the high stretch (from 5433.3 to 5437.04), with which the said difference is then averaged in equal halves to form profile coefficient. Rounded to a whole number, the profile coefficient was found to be 104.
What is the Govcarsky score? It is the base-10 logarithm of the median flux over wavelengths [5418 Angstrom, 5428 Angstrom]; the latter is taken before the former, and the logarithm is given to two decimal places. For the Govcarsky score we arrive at 2.37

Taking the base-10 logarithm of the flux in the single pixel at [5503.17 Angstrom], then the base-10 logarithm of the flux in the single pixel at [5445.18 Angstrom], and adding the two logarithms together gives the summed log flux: 4.77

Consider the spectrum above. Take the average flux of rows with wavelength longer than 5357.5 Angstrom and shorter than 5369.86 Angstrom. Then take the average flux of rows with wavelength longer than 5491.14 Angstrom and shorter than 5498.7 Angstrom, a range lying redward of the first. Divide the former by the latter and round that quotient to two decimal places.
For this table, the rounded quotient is 1.04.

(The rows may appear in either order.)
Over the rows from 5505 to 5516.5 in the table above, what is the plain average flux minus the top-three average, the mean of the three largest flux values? -9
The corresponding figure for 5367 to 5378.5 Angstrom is -7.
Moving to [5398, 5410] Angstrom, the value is -7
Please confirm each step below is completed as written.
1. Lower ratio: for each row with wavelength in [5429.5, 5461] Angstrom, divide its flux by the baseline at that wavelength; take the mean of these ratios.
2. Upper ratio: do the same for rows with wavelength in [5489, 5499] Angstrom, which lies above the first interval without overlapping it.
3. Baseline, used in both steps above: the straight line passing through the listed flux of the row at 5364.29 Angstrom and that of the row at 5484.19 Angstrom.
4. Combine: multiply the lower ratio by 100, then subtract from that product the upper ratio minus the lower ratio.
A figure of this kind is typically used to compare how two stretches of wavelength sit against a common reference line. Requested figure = 98.0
